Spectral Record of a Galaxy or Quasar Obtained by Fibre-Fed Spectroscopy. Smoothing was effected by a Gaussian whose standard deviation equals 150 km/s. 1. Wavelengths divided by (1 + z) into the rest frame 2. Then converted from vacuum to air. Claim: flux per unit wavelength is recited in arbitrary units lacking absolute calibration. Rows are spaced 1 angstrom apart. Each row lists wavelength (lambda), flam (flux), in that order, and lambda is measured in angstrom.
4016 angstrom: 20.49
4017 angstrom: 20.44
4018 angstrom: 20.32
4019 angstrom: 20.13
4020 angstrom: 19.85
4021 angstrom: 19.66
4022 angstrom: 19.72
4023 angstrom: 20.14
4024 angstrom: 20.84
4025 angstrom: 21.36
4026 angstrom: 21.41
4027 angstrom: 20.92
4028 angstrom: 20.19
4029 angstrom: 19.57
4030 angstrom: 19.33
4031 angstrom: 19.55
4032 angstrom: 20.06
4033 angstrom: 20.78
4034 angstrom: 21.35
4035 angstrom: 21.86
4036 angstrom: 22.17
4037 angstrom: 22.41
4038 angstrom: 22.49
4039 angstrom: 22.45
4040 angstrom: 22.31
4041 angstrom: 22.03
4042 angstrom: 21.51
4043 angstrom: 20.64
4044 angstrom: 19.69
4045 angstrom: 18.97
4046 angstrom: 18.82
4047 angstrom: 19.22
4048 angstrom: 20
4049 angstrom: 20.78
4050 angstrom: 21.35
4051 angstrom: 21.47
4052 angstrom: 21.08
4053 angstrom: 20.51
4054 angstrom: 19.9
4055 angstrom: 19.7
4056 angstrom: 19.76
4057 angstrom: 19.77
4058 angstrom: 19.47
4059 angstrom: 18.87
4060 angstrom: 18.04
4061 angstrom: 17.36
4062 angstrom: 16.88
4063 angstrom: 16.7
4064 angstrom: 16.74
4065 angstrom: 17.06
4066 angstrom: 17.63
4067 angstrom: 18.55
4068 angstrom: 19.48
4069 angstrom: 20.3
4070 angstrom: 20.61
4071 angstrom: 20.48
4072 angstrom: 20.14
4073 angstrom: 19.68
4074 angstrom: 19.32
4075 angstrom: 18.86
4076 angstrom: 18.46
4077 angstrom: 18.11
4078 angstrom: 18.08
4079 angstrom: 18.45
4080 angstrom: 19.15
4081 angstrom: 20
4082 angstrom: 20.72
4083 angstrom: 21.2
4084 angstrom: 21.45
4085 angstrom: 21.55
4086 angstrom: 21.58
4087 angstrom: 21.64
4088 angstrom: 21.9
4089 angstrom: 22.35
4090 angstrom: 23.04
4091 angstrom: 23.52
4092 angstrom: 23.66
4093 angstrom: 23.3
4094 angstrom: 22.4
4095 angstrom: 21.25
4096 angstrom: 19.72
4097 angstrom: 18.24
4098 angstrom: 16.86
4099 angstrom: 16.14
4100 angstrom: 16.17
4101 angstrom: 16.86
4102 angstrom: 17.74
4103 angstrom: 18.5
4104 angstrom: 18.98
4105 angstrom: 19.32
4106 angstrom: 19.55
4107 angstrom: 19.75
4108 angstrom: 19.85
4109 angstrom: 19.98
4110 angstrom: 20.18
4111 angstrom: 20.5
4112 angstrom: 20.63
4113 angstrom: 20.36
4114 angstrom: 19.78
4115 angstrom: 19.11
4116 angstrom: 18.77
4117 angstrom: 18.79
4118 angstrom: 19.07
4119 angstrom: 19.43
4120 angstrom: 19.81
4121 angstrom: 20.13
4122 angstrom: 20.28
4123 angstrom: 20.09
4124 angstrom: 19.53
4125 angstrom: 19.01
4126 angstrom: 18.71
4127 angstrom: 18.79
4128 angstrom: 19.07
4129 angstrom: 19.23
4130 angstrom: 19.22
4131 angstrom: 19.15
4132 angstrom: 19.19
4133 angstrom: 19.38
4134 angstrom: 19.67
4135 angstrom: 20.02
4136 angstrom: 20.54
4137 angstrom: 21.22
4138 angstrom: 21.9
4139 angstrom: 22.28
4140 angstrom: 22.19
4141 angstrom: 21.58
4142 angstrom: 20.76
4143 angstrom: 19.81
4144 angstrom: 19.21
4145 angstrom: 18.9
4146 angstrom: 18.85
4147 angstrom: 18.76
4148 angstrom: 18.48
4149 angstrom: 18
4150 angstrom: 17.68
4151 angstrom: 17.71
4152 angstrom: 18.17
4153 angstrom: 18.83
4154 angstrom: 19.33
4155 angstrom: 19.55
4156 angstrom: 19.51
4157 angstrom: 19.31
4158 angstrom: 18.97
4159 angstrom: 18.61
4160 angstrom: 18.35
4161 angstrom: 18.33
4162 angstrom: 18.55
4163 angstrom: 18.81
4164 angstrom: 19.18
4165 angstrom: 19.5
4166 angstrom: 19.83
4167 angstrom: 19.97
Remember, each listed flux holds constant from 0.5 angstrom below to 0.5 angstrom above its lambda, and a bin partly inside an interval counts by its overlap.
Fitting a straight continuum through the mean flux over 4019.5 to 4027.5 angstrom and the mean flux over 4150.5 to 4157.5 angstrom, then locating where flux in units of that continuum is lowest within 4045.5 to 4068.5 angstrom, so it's 4063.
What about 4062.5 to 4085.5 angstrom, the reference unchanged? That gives 4063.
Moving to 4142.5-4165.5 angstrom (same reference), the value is 4150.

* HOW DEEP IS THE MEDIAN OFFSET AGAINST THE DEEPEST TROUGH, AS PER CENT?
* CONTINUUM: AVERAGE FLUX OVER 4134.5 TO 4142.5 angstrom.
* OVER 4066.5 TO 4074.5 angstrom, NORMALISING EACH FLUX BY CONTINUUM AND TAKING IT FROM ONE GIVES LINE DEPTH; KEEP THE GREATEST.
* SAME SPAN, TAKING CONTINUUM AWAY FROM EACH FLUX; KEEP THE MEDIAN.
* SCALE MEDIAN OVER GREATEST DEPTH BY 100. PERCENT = -1081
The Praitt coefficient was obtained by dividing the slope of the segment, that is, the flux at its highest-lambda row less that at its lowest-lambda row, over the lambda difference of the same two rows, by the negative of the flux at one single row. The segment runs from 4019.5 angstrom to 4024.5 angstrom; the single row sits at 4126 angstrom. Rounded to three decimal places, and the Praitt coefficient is -0.013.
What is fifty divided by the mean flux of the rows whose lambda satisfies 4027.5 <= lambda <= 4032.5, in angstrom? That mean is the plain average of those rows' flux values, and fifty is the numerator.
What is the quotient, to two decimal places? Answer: 2.53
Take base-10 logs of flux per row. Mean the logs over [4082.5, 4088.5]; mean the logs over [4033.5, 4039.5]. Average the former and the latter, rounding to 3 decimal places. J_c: 1.339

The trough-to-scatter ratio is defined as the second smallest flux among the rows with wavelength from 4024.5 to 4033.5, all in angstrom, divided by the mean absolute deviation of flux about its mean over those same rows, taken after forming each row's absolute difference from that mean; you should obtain 29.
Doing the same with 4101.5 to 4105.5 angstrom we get 36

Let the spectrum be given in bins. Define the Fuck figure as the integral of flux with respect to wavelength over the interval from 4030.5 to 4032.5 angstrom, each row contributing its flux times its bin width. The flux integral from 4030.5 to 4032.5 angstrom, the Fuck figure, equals 40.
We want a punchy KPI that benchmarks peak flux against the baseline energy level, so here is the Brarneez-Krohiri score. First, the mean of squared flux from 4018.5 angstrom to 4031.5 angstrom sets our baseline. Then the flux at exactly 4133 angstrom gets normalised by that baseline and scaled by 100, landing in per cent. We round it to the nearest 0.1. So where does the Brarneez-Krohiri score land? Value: 4.7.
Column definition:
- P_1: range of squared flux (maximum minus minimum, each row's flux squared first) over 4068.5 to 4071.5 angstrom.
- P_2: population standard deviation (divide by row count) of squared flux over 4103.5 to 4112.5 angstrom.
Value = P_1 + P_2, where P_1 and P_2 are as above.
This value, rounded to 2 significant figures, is 33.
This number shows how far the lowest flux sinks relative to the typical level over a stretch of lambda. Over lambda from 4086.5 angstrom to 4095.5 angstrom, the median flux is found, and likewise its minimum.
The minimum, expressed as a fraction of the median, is 0.949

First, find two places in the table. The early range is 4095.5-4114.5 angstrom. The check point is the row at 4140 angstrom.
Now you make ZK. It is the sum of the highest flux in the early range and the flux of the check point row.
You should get 42.8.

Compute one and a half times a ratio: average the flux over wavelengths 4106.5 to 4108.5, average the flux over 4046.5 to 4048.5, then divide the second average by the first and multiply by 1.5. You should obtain 1.49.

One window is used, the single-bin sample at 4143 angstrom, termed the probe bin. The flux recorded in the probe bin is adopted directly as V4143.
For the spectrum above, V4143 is 19.81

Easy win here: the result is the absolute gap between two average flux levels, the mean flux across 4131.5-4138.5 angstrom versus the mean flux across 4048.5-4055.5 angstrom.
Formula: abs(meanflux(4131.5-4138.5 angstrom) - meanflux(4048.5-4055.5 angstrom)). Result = 0.41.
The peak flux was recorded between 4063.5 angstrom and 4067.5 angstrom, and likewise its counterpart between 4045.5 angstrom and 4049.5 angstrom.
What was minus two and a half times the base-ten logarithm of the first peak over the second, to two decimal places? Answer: 0.12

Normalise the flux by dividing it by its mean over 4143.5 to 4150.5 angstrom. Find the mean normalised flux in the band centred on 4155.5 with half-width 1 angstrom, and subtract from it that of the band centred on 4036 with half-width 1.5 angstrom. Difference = -0.14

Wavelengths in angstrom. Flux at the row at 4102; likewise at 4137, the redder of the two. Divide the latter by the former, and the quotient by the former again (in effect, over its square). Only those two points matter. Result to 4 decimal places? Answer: 0.0674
